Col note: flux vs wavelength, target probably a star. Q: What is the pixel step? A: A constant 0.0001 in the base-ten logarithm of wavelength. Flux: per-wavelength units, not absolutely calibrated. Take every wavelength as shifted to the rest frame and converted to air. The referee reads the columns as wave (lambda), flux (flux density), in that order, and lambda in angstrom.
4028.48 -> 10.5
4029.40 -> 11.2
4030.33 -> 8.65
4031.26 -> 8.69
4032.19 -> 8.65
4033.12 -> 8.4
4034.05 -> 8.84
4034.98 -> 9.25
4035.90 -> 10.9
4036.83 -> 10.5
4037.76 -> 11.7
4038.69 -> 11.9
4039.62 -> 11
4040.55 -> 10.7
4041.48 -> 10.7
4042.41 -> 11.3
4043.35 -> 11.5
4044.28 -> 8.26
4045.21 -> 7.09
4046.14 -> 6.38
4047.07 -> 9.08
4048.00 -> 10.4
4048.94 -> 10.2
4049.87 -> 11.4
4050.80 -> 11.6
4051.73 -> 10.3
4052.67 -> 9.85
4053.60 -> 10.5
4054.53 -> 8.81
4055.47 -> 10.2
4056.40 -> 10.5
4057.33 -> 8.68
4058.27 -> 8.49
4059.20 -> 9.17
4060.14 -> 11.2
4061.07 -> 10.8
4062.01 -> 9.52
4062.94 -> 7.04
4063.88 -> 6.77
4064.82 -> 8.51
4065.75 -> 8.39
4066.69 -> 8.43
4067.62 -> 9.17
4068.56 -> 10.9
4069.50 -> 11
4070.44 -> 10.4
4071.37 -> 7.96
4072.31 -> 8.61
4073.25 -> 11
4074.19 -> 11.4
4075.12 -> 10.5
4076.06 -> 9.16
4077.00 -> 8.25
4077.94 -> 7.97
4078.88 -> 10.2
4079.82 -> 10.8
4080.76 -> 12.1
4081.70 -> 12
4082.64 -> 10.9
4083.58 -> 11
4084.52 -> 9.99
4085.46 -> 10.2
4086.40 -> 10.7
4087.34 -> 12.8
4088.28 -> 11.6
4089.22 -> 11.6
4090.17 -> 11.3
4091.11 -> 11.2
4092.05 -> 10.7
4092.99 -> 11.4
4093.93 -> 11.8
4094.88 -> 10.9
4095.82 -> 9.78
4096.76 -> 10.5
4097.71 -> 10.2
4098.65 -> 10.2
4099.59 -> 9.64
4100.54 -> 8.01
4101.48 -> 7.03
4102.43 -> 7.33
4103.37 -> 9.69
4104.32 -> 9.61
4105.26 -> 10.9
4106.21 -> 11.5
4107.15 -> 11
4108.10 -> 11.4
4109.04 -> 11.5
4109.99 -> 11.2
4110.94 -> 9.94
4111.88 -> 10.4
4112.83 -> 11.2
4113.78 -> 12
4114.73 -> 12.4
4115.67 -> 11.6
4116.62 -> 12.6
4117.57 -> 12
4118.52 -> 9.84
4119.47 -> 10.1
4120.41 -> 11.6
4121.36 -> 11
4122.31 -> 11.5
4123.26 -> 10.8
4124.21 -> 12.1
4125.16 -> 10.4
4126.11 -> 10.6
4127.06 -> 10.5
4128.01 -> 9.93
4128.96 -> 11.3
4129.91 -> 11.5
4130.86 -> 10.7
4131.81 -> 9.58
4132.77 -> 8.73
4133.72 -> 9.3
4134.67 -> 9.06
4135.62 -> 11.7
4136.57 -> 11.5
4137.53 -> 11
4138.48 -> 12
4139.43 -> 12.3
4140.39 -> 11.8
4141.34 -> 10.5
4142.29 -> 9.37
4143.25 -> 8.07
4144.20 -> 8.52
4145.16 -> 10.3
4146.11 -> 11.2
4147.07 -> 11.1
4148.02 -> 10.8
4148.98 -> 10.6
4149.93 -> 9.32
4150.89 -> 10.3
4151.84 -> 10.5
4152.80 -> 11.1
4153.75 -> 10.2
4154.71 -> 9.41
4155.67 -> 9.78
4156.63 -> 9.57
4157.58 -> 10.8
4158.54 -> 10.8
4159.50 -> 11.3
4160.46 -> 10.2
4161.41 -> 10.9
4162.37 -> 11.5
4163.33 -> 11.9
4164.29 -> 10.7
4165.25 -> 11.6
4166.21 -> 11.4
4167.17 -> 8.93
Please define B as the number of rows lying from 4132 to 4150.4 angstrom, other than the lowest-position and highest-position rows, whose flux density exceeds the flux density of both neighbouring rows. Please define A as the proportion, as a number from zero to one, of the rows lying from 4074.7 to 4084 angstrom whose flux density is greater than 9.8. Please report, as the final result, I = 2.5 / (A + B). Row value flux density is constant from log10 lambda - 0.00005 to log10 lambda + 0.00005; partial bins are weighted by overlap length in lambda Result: 0.5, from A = 0.7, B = 4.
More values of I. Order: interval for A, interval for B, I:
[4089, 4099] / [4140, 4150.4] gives 1.3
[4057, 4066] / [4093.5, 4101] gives 2.1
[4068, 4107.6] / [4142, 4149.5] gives 1.5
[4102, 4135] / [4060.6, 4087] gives 0.4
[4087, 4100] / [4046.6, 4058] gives 0.5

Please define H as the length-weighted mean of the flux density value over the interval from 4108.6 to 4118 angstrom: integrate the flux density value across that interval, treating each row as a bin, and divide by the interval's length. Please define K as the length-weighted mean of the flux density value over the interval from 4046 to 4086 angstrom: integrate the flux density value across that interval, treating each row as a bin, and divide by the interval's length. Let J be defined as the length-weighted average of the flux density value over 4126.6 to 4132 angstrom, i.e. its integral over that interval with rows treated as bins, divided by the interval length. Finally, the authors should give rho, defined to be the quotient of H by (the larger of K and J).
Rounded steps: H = 11.5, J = 10.6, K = 9.8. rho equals 1.08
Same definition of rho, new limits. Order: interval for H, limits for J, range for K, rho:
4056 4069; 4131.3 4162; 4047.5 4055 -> 0.88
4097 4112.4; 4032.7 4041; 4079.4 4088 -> 0.89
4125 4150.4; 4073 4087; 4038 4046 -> 1.00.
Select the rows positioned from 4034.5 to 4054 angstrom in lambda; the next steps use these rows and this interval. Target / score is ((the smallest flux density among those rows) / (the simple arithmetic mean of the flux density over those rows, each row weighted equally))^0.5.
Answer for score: 0.79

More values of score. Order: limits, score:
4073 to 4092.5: 0.86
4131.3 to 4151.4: 0.88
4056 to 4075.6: 0.85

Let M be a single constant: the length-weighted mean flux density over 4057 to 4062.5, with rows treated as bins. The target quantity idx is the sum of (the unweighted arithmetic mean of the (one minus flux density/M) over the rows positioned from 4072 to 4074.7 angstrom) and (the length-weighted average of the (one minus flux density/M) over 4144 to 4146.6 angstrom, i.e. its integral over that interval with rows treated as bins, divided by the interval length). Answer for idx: -0.12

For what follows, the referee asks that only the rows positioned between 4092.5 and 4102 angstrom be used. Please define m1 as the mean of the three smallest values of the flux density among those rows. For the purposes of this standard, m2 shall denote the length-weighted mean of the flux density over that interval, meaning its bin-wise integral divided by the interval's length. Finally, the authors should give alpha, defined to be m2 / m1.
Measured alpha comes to 1.21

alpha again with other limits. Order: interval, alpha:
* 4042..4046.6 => 1.22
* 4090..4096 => 1.06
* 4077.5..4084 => 1.11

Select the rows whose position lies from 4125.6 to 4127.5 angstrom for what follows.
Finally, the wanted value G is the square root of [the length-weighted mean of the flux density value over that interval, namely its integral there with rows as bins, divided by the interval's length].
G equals 3.25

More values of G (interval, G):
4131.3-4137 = 3.16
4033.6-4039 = 3.24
